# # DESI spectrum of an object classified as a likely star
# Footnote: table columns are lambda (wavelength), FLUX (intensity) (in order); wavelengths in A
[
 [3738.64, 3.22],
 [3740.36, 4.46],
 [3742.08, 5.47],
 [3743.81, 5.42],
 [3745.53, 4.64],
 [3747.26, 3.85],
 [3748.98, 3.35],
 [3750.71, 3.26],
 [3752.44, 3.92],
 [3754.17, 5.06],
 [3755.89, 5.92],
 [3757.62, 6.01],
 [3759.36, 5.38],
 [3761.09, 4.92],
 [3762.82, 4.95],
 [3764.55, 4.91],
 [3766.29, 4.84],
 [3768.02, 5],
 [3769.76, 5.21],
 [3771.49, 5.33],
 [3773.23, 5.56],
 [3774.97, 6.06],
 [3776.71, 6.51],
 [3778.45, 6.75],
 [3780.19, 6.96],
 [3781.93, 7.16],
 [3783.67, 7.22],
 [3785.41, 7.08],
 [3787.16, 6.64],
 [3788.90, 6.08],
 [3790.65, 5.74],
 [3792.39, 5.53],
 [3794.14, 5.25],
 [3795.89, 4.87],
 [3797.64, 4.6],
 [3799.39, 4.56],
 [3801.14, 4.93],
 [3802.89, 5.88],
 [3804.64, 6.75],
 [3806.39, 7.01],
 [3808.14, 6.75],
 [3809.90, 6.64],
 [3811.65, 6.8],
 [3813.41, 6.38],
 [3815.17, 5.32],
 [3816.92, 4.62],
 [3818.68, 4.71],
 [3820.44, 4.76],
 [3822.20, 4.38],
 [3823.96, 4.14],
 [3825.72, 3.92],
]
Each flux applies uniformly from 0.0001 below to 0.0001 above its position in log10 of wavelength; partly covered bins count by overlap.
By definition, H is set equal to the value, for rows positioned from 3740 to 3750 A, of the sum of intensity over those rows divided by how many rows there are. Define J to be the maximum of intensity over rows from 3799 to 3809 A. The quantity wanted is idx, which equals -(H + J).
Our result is -11.5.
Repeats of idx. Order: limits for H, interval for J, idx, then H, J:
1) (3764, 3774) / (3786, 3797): -11.8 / 5.1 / 6.64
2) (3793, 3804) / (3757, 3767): -11.0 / 5.0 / 6.01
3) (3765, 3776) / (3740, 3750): -10.8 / 5.3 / 5.47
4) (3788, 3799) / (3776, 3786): -12.6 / 5.3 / 7.22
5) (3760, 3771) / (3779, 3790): -12.2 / 5.0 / 7.22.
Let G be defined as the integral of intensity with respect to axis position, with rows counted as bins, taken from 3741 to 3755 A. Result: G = 61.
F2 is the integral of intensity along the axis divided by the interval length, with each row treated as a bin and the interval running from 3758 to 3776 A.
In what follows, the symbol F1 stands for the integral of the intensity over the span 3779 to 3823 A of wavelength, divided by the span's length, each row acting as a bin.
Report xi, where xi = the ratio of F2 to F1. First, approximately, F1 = 5.9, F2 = 5.25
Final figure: 0.89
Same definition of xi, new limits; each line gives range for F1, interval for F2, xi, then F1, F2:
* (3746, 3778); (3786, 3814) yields 1.18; 5.0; 5.91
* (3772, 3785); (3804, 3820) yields 0.92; 6.6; 6.06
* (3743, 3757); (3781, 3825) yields 1.29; 4.5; 5.75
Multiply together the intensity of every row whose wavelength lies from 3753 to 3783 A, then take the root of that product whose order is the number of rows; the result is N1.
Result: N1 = 5.63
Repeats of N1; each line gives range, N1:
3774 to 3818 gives 6.02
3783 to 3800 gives 5.68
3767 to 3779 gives 5.74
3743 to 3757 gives 4.33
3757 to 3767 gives 5.15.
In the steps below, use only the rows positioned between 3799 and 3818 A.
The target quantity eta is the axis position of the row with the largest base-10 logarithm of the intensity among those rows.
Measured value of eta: 3806.39 A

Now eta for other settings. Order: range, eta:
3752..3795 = 3783.67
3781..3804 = 3783.67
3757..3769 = 3757.62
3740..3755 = 3742.08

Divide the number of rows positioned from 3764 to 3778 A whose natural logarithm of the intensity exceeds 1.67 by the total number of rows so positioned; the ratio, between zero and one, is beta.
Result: 0.50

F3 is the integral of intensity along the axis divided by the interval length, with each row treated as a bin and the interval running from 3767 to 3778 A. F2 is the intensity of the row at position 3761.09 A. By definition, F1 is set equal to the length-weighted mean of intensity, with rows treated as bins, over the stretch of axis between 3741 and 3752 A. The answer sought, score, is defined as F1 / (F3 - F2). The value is 6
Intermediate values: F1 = 4.3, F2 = 4.92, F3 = 5.6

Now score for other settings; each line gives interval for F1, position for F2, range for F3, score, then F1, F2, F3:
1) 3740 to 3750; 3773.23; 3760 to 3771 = -8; 4.5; 5.56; 5.0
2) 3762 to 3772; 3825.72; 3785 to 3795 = 2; 5.0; 3.92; 6.0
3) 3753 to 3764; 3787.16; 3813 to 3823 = -3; 5.3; 6.64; 5.0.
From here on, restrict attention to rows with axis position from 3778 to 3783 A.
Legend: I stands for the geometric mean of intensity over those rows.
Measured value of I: 7.0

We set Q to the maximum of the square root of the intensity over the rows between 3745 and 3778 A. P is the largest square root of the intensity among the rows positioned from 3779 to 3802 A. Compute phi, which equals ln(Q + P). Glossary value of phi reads 1.66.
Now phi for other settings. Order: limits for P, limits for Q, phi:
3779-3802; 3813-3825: 1.65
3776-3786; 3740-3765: 1.64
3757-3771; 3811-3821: 1.62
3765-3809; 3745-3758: 1.64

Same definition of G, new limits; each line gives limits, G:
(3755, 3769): 73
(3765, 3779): 79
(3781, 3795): 89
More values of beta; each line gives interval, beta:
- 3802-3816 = 1.00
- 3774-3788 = 1.00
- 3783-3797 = 0.75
